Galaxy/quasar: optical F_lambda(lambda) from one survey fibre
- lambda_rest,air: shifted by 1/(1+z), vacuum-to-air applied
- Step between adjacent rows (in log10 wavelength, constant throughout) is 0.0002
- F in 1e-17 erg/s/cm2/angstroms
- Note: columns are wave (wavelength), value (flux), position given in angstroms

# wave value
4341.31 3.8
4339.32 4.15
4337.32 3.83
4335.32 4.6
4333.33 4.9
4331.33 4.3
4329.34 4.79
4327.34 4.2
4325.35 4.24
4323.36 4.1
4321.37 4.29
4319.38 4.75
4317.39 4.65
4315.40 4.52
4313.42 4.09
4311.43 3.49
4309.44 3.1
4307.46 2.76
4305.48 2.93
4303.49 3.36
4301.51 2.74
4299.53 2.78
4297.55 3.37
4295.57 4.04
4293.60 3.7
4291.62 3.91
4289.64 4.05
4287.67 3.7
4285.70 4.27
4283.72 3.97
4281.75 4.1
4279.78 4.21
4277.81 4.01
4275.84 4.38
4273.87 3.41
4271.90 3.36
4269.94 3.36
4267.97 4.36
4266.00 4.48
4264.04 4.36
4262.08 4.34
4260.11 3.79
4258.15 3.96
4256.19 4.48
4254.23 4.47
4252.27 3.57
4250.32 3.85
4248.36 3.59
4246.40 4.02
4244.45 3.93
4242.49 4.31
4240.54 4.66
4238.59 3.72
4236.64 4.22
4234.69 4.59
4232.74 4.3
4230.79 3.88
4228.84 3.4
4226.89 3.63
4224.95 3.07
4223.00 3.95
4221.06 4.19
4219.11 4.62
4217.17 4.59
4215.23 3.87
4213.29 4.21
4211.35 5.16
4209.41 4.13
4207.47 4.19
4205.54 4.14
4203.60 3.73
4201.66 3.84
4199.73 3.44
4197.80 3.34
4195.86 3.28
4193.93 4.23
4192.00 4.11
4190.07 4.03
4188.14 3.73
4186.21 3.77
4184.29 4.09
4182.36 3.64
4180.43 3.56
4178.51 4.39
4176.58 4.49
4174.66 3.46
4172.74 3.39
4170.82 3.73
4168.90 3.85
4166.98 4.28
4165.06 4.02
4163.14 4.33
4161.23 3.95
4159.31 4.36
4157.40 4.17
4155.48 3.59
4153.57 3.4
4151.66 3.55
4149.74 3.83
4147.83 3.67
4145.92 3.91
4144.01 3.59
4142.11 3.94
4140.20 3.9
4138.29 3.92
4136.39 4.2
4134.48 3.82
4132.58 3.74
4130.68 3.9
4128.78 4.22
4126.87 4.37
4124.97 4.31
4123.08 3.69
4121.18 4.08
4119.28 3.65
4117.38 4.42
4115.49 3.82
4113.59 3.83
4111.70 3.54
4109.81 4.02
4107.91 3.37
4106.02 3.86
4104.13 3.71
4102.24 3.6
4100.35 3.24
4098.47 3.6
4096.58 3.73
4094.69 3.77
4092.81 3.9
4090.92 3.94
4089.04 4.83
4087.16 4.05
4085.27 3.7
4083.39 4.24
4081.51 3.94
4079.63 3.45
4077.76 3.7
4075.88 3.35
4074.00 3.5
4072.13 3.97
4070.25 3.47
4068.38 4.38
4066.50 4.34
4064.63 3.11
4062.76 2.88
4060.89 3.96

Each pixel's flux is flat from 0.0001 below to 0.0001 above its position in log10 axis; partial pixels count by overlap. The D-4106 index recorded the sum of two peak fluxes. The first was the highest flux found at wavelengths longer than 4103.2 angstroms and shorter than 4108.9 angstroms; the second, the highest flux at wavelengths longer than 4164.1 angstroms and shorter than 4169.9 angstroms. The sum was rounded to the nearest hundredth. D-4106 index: 8.14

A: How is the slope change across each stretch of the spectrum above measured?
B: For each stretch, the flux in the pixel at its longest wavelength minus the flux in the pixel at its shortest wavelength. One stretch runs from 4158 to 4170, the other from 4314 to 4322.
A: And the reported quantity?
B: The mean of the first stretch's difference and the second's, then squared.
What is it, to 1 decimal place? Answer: 0.1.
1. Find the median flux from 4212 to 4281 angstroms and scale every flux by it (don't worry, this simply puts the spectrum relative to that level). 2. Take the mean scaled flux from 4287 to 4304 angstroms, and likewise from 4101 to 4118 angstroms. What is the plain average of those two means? 0.91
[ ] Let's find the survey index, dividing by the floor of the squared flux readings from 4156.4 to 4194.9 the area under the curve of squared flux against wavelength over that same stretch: 53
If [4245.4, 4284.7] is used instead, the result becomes 56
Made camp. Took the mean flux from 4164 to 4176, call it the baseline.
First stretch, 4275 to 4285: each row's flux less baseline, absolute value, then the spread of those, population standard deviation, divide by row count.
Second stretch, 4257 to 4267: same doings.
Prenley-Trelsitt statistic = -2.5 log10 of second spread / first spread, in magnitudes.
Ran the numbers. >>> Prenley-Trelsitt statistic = -0.6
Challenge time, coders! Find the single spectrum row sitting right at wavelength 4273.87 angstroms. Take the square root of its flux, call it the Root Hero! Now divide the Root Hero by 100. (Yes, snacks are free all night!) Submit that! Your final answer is 0.0185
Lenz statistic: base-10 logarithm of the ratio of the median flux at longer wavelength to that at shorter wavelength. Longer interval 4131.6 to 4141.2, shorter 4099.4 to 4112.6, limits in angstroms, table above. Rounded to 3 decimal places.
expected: 0.035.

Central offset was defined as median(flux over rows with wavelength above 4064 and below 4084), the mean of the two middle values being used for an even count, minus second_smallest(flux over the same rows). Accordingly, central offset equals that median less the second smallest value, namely 0.35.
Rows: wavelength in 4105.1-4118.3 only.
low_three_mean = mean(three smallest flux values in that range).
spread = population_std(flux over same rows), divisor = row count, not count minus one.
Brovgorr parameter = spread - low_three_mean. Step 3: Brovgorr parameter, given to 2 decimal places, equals -3.26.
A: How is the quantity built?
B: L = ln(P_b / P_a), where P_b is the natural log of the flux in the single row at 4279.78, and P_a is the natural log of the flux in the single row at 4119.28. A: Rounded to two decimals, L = 0.10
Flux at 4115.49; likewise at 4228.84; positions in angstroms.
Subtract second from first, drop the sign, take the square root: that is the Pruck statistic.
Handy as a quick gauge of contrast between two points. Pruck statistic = 0.65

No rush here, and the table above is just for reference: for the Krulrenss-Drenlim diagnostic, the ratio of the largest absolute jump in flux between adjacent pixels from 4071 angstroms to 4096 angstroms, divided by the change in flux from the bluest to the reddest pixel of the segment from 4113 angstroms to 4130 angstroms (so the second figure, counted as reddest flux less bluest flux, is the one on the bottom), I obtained 2.3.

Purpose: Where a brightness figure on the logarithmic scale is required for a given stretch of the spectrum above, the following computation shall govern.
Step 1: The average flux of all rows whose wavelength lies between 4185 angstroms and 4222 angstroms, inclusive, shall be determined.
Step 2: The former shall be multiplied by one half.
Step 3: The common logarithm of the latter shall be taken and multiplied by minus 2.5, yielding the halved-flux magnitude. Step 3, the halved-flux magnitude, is -0.76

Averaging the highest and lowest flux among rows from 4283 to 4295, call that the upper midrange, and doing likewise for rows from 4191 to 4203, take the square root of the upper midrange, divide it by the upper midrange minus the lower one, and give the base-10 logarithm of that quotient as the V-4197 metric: 0.9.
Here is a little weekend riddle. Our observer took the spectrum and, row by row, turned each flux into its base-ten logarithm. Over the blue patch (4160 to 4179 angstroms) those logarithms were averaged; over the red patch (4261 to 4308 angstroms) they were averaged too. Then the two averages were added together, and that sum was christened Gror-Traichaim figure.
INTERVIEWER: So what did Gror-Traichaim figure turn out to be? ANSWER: 1.17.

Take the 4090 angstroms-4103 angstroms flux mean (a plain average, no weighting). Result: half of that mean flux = 1.84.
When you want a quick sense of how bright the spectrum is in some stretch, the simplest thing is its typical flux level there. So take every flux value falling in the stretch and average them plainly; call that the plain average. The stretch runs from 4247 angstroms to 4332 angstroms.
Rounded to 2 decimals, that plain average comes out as 3.91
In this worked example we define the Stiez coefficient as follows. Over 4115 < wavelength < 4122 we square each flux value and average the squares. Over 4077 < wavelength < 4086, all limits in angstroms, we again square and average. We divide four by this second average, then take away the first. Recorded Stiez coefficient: -16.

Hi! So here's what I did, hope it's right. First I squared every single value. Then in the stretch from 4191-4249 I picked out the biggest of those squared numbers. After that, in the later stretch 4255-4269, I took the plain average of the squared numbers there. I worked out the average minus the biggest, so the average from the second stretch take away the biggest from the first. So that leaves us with -8.5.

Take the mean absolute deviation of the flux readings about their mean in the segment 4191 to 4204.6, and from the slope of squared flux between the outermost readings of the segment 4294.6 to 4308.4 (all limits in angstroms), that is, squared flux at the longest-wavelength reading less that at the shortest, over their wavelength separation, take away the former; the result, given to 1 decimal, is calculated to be -1.0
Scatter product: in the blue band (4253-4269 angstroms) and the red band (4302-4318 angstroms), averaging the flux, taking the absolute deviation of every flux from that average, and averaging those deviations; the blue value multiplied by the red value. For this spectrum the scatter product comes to 0.123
